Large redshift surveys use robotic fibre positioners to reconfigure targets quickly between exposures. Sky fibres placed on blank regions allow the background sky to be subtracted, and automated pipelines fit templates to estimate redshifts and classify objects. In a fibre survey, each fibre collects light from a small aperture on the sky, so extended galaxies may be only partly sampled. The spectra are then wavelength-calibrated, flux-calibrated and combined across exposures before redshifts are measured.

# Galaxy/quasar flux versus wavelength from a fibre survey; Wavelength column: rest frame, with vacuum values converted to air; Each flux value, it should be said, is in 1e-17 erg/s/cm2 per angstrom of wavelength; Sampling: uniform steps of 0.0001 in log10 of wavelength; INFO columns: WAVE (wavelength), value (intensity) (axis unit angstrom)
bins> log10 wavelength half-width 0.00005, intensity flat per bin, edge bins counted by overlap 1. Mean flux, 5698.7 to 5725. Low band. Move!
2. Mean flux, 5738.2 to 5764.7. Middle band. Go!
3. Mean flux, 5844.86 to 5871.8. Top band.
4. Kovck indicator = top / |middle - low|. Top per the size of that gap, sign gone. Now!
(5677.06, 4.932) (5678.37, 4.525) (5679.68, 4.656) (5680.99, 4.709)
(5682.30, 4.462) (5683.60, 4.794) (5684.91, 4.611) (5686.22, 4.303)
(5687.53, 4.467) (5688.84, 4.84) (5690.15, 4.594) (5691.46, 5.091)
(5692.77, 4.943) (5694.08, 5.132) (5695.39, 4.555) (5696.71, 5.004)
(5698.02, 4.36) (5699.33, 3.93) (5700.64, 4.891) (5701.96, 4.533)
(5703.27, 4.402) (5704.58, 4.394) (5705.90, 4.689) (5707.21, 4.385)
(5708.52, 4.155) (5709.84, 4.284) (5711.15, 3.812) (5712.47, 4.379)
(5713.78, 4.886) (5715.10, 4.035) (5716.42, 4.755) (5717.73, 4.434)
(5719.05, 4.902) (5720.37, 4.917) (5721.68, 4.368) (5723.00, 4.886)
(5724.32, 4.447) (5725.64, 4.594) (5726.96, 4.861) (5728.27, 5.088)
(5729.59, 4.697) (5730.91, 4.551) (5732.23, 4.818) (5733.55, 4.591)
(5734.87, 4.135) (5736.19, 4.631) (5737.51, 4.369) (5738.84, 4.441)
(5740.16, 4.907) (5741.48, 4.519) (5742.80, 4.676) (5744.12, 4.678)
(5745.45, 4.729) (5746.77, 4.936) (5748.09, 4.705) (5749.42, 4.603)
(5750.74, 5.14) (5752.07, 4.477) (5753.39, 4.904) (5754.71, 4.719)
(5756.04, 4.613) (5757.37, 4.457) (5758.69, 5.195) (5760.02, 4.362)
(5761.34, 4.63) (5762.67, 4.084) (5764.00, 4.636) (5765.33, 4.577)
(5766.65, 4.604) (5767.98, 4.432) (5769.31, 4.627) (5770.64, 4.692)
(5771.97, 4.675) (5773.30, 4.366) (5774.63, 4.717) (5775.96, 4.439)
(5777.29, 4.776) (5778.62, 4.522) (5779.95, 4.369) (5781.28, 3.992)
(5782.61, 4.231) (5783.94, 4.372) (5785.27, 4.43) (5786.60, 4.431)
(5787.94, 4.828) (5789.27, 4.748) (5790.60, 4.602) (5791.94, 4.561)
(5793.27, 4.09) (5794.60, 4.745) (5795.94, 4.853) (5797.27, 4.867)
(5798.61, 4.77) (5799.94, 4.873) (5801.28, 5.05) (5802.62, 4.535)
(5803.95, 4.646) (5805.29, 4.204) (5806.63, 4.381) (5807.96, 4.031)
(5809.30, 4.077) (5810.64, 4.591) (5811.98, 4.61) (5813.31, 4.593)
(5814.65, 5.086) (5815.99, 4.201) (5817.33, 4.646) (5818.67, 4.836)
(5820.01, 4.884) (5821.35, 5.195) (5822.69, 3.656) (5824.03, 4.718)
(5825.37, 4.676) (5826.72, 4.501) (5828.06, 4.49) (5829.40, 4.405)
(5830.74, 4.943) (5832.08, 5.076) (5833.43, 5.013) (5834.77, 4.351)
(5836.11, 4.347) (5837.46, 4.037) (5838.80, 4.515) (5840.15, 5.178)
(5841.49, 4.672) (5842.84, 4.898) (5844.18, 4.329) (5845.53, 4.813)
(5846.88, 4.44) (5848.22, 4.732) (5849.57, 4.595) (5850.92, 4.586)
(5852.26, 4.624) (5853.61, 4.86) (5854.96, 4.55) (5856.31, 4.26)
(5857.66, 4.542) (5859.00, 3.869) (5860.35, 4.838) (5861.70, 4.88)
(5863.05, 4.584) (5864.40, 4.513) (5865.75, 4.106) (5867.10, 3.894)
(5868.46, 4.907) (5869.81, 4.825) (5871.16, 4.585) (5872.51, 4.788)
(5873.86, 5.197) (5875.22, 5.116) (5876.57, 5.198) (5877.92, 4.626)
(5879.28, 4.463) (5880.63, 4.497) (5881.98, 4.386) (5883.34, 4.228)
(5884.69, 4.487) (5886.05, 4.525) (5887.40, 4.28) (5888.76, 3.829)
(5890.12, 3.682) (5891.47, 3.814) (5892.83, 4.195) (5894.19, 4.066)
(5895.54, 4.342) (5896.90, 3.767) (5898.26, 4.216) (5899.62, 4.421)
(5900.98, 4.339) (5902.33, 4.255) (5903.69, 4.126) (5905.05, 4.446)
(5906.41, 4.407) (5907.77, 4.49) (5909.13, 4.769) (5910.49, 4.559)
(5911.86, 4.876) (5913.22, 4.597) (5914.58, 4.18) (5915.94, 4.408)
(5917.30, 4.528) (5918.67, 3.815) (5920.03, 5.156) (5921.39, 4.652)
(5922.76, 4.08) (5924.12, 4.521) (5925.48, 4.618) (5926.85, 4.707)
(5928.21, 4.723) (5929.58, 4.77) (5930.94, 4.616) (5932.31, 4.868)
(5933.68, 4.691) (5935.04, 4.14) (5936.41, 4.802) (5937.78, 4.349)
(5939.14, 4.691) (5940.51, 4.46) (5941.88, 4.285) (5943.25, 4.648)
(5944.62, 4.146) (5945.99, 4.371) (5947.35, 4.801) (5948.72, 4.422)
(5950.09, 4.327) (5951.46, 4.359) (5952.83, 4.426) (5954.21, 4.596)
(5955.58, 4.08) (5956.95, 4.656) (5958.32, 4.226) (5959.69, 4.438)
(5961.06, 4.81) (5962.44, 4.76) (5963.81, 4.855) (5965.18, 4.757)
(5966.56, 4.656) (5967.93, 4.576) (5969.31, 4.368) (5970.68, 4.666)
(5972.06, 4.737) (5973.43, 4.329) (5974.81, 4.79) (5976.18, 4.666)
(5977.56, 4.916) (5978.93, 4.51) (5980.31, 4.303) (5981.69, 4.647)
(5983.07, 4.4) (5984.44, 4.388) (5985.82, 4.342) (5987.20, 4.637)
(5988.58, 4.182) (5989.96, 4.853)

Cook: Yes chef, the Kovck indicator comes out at 23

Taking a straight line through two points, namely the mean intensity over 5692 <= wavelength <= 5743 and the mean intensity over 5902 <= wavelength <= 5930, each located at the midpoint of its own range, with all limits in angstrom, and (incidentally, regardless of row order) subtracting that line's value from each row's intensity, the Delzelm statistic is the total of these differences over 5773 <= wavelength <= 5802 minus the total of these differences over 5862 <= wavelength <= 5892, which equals 1.5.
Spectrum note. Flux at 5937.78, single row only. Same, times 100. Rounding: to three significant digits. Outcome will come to 435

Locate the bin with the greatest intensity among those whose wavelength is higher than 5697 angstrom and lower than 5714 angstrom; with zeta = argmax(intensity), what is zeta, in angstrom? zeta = 5700.64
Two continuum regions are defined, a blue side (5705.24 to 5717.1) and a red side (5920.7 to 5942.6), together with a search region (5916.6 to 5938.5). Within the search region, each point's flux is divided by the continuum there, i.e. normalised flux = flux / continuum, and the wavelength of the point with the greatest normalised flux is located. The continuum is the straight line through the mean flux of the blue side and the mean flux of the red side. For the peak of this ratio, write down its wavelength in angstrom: 5920.03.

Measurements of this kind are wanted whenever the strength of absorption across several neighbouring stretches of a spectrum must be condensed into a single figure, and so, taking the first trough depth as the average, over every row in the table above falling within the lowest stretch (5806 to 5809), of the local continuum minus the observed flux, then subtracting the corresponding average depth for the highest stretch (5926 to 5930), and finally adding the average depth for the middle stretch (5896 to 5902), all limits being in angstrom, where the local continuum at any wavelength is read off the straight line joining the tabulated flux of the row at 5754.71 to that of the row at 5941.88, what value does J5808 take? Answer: 1.01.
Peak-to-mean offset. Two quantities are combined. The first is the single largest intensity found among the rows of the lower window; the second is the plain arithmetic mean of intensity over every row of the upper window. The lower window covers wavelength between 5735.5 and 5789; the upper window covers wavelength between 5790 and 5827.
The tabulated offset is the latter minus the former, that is -0.61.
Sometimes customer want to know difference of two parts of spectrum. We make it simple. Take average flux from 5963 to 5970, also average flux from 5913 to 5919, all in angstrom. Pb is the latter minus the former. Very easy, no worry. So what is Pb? -0.34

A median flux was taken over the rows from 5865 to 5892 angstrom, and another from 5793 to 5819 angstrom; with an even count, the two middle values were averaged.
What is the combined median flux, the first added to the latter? 9.12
